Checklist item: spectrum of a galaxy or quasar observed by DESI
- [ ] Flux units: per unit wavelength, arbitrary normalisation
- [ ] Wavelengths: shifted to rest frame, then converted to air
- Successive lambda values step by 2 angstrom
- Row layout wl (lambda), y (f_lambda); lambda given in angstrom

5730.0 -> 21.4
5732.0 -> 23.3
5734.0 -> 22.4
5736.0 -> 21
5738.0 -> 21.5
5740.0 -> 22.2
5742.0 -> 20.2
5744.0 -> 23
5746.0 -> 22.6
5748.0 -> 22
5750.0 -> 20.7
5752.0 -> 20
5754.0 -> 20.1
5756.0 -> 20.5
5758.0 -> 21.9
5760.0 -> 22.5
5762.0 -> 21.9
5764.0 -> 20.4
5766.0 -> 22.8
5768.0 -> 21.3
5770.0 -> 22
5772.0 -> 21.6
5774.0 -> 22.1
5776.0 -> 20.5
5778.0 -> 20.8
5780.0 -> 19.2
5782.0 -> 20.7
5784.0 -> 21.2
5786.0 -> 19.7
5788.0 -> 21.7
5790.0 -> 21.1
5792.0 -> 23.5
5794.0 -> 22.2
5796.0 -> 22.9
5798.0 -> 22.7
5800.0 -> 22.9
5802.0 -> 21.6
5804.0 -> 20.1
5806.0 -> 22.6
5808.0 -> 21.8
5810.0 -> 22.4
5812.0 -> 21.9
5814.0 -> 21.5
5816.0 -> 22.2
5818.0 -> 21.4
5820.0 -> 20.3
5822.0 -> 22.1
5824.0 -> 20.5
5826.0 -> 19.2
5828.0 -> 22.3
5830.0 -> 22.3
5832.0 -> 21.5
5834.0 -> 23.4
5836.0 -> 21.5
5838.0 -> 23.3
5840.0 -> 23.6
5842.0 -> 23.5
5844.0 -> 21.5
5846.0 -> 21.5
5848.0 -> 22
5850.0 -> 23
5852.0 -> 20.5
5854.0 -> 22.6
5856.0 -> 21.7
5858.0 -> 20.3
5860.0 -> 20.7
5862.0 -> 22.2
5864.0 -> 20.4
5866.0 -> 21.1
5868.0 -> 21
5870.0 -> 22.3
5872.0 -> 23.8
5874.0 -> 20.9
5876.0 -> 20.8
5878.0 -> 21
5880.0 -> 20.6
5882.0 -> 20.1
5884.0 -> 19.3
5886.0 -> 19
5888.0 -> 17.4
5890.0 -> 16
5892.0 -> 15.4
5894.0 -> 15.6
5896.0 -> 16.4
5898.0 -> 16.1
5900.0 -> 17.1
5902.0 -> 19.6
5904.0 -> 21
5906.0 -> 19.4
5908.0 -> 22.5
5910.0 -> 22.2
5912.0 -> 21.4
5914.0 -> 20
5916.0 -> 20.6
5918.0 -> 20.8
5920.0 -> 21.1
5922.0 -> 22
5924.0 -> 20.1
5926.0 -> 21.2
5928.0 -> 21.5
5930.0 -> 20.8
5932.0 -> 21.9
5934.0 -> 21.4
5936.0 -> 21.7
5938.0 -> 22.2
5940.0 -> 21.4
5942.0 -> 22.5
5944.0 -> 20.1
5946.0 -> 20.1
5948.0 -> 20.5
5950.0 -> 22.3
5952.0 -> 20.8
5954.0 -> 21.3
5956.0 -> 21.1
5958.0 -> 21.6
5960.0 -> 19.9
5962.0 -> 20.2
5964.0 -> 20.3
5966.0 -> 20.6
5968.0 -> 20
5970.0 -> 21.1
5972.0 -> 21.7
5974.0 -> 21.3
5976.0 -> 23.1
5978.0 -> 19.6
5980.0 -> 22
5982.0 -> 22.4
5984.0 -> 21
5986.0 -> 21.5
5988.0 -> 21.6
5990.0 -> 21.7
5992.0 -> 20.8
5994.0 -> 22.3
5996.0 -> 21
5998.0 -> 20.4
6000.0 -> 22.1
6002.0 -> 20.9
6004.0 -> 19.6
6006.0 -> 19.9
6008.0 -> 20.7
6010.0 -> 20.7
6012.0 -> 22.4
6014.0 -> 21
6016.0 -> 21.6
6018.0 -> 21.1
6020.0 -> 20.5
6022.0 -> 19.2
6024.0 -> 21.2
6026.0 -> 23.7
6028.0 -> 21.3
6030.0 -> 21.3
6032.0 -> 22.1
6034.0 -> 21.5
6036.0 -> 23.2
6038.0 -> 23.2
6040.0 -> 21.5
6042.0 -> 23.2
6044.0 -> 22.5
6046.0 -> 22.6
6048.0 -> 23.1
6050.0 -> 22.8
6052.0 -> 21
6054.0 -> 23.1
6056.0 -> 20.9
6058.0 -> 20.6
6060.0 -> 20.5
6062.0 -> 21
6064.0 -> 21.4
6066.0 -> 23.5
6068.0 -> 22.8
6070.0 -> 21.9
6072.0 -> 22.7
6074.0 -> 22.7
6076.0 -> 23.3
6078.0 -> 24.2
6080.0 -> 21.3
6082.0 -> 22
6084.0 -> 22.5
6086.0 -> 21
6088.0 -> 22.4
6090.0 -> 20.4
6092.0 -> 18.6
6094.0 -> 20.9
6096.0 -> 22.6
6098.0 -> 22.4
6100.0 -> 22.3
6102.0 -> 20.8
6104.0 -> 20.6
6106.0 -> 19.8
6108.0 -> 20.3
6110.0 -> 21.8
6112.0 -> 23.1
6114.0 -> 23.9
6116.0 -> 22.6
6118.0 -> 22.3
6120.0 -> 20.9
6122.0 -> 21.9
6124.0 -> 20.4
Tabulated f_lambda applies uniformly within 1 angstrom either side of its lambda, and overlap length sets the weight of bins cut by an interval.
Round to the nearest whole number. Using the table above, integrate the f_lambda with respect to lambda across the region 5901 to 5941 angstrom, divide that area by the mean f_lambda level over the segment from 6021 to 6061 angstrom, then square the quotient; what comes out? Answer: 1487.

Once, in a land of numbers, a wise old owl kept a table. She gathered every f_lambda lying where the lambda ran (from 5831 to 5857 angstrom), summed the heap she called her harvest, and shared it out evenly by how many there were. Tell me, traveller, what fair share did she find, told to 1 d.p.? 22.3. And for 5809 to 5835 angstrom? 21.6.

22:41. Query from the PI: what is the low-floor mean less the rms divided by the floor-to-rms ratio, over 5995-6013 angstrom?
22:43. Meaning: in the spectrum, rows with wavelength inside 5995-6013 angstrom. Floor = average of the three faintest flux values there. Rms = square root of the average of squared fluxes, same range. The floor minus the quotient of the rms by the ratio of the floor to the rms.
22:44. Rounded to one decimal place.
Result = -1.9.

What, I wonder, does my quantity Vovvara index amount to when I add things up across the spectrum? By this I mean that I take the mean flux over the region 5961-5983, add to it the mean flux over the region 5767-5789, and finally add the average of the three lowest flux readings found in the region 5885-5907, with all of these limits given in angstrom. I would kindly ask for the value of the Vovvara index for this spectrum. 57.8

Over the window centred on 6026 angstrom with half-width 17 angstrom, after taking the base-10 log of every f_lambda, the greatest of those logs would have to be 1.37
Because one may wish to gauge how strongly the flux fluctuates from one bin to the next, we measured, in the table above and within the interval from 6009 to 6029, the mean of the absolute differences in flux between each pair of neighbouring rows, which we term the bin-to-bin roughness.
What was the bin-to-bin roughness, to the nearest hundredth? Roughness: 1.44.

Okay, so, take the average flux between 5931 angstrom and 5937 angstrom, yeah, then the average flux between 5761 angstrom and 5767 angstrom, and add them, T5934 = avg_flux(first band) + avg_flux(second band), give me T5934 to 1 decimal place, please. 43.4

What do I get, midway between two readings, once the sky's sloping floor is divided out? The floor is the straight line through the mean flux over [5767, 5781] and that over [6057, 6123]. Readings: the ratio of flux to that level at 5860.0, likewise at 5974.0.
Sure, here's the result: 0.98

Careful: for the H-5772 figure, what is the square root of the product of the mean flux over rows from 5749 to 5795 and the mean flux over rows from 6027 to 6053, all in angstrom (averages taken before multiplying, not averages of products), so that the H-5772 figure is 21.7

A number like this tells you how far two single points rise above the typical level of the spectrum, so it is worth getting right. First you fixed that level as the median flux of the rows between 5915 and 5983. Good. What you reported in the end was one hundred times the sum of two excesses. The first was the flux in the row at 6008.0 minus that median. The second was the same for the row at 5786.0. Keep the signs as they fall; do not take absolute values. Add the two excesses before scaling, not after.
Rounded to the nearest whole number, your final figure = -190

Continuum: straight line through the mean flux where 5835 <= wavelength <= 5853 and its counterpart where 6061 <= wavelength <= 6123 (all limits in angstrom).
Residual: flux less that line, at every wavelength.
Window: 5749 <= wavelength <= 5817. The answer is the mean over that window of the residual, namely -0.86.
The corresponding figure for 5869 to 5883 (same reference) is -0.86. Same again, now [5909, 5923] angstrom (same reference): -0.99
